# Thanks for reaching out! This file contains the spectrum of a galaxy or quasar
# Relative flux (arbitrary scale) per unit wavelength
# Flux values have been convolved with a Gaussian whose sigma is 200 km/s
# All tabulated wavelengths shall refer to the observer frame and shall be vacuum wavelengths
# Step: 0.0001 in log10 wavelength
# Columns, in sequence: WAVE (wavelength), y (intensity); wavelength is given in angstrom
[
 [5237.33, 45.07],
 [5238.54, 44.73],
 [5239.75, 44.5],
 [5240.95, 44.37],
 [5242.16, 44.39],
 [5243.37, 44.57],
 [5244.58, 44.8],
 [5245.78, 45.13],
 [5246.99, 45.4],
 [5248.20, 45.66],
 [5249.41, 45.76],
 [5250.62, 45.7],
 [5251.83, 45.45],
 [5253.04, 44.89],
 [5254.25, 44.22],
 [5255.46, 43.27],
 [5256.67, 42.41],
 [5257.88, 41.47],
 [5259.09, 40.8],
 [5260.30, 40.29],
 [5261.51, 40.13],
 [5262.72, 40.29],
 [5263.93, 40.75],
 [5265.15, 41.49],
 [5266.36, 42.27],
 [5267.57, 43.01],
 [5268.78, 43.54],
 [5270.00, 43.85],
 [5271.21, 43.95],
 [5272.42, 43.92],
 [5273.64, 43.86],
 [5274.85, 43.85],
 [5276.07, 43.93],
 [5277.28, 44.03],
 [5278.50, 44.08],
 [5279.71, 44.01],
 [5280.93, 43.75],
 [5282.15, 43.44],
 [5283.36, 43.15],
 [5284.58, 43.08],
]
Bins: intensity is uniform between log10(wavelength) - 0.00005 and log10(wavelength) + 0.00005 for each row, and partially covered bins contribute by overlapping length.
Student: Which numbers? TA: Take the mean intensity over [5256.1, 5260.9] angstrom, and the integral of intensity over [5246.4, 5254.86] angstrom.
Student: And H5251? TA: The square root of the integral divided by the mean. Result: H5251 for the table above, 3.05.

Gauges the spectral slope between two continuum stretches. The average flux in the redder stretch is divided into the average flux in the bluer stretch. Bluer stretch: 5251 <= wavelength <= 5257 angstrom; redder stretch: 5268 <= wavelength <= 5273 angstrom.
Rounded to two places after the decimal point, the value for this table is 1.01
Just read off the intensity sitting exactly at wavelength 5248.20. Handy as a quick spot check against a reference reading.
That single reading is 45.66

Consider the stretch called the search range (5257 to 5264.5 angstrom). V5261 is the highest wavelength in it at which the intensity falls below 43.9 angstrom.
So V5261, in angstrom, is 5263.93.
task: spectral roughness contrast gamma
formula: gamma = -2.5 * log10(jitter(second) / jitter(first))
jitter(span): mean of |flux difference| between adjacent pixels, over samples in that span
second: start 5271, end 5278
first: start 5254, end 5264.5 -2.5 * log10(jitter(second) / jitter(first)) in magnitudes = 2.6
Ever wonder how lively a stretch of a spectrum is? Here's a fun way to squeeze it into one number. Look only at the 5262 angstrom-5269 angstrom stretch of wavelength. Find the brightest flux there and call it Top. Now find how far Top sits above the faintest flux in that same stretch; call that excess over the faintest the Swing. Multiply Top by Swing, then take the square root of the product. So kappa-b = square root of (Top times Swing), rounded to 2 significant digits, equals 12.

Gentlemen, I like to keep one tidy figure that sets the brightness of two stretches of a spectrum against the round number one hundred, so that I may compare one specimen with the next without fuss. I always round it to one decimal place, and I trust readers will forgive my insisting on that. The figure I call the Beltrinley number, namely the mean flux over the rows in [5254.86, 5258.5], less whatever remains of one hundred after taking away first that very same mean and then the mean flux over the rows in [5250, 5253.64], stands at 30.1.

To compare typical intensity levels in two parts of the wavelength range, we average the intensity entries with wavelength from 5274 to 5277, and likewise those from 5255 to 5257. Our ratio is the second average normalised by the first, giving 0.98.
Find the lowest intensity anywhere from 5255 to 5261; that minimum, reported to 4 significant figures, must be 40.29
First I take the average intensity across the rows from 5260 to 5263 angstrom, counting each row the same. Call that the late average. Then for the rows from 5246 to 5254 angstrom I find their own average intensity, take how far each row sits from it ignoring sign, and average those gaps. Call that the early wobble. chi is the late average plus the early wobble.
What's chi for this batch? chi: 40.5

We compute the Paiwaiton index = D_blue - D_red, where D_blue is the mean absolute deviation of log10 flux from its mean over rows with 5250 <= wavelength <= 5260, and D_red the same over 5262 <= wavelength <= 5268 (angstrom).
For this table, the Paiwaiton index 0.006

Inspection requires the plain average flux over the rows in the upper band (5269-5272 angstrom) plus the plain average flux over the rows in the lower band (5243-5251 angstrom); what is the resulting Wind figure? 89.2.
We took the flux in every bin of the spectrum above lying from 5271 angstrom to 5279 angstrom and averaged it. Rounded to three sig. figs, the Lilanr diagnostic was 43.9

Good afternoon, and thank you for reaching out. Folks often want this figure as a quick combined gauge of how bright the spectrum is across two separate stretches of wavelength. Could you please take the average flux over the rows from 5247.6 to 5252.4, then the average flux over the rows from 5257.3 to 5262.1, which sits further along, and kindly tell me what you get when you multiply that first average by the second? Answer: 1856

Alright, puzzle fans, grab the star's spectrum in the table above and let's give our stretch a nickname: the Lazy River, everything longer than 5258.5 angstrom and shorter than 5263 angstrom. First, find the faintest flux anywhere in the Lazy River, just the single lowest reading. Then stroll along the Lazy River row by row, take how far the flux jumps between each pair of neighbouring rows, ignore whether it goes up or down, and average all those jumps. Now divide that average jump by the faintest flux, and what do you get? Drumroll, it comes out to 0.0069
